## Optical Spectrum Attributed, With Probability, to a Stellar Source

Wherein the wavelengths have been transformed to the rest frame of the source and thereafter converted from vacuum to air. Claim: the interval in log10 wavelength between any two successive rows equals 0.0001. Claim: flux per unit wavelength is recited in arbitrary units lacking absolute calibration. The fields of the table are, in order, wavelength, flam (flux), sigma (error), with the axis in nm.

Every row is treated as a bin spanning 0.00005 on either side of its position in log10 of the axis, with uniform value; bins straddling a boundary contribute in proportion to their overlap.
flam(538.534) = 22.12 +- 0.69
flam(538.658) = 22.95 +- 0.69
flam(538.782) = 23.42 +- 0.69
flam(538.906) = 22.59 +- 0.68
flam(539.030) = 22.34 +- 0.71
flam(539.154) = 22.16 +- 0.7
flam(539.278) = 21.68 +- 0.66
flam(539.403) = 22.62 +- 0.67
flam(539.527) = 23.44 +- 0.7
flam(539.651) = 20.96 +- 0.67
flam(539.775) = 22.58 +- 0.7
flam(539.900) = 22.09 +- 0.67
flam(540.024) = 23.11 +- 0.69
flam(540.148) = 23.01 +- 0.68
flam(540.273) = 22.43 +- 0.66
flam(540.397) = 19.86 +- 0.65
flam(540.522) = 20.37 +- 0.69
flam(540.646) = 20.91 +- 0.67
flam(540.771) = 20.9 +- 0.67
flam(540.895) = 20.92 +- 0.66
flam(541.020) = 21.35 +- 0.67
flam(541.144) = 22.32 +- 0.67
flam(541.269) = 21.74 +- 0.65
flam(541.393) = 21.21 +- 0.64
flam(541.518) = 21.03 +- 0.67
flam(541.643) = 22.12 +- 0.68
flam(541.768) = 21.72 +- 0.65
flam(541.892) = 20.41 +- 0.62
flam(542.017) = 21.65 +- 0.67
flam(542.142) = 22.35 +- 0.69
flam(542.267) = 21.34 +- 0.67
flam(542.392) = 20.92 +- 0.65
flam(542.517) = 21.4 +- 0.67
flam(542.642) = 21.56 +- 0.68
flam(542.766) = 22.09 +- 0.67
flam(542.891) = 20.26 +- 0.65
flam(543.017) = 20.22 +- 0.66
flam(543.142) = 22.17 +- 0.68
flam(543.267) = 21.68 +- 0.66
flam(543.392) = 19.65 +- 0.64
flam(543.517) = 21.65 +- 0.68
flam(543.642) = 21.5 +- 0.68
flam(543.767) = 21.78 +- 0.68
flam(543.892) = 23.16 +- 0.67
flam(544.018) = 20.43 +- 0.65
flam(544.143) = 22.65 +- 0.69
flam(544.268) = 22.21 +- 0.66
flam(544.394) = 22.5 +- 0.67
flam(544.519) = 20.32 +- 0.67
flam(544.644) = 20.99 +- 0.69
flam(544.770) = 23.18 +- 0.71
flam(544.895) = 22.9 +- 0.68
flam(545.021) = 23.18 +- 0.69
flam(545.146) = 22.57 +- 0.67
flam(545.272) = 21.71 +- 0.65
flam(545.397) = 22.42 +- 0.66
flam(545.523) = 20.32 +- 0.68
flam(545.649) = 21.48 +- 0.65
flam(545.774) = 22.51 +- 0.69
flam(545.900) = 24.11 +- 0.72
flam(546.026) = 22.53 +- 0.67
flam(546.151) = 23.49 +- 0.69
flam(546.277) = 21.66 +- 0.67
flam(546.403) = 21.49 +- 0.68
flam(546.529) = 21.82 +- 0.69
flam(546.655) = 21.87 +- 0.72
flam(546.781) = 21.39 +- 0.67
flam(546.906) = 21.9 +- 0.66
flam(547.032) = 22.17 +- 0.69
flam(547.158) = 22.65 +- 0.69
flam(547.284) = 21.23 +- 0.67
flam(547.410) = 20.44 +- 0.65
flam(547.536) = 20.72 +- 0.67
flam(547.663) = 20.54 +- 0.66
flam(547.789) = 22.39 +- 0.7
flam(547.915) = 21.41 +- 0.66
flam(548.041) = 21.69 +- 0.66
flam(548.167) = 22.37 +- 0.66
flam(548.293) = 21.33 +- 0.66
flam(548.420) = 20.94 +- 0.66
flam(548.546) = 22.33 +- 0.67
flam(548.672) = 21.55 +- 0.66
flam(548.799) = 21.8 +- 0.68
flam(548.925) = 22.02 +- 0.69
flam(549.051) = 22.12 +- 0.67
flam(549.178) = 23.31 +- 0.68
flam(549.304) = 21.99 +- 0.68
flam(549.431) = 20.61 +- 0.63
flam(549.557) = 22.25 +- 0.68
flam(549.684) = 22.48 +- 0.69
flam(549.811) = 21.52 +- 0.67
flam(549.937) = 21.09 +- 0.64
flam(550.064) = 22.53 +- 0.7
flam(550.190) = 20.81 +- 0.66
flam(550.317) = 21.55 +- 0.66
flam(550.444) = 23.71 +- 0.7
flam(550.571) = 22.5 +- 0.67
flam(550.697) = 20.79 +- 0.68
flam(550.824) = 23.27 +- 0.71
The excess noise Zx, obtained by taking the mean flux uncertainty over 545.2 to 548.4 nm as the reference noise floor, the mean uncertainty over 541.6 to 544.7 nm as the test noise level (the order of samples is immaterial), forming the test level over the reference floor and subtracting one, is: -0.011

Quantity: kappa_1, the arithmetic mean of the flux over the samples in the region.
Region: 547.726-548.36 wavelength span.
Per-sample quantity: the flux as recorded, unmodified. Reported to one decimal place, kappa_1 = 21.8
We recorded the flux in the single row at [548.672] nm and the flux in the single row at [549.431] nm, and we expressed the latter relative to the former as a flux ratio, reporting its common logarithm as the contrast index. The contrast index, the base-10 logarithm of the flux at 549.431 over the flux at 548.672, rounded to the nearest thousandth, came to -0.019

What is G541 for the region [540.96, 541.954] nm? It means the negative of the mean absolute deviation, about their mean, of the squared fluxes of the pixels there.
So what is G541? -21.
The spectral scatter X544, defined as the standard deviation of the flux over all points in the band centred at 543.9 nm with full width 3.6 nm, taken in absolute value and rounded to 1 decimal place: 1.0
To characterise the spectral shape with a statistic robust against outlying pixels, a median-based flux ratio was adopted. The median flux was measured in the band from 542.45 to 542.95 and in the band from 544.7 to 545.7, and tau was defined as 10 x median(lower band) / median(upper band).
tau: 9.5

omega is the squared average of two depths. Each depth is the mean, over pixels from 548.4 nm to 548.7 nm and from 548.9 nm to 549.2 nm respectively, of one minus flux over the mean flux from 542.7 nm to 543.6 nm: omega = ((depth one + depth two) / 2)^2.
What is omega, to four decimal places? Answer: 0.0020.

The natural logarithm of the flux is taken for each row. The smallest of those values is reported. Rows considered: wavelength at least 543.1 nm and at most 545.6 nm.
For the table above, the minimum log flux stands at 2.98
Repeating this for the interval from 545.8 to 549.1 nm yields 3.02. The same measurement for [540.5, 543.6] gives 2.98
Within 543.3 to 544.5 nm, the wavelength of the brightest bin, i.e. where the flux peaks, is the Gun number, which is 543.892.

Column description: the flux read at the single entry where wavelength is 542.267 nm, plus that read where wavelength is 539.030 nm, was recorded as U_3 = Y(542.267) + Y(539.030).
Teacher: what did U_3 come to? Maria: 43.7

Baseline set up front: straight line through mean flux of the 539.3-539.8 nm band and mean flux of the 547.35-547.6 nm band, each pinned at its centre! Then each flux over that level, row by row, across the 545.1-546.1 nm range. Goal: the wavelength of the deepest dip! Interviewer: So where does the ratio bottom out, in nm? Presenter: 545.523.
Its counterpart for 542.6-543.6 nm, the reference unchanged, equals 543.392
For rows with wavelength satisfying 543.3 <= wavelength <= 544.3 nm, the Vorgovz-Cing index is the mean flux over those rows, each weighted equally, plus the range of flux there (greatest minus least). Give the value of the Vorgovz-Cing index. 25.1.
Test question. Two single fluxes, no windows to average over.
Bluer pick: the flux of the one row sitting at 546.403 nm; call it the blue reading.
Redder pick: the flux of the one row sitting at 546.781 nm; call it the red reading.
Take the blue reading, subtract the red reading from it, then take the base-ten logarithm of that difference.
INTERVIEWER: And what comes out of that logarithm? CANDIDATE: -1.00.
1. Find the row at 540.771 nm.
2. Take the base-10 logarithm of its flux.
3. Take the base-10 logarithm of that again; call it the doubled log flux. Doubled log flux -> 0.121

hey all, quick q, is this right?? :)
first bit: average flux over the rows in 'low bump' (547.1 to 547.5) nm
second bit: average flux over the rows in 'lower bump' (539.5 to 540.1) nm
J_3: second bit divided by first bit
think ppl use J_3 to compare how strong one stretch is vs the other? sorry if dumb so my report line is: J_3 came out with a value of 1.05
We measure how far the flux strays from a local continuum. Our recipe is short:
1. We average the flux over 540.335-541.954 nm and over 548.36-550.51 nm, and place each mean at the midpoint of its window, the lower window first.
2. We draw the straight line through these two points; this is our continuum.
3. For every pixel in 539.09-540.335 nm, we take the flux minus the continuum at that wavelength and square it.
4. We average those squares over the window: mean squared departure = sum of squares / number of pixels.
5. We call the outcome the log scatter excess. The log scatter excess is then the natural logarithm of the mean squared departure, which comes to 0.88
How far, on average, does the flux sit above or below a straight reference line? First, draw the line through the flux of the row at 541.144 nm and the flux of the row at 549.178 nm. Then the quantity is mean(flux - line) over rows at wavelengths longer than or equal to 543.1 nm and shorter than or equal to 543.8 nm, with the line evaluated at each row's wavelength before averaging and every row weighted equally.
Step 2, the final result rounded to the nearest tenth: -1.2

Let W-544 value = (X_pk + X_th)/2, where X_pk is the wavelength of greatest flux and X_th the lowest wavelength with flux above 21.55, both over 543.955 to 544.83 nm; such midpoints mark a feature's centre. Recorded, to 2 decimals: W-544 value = 544.46 nm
